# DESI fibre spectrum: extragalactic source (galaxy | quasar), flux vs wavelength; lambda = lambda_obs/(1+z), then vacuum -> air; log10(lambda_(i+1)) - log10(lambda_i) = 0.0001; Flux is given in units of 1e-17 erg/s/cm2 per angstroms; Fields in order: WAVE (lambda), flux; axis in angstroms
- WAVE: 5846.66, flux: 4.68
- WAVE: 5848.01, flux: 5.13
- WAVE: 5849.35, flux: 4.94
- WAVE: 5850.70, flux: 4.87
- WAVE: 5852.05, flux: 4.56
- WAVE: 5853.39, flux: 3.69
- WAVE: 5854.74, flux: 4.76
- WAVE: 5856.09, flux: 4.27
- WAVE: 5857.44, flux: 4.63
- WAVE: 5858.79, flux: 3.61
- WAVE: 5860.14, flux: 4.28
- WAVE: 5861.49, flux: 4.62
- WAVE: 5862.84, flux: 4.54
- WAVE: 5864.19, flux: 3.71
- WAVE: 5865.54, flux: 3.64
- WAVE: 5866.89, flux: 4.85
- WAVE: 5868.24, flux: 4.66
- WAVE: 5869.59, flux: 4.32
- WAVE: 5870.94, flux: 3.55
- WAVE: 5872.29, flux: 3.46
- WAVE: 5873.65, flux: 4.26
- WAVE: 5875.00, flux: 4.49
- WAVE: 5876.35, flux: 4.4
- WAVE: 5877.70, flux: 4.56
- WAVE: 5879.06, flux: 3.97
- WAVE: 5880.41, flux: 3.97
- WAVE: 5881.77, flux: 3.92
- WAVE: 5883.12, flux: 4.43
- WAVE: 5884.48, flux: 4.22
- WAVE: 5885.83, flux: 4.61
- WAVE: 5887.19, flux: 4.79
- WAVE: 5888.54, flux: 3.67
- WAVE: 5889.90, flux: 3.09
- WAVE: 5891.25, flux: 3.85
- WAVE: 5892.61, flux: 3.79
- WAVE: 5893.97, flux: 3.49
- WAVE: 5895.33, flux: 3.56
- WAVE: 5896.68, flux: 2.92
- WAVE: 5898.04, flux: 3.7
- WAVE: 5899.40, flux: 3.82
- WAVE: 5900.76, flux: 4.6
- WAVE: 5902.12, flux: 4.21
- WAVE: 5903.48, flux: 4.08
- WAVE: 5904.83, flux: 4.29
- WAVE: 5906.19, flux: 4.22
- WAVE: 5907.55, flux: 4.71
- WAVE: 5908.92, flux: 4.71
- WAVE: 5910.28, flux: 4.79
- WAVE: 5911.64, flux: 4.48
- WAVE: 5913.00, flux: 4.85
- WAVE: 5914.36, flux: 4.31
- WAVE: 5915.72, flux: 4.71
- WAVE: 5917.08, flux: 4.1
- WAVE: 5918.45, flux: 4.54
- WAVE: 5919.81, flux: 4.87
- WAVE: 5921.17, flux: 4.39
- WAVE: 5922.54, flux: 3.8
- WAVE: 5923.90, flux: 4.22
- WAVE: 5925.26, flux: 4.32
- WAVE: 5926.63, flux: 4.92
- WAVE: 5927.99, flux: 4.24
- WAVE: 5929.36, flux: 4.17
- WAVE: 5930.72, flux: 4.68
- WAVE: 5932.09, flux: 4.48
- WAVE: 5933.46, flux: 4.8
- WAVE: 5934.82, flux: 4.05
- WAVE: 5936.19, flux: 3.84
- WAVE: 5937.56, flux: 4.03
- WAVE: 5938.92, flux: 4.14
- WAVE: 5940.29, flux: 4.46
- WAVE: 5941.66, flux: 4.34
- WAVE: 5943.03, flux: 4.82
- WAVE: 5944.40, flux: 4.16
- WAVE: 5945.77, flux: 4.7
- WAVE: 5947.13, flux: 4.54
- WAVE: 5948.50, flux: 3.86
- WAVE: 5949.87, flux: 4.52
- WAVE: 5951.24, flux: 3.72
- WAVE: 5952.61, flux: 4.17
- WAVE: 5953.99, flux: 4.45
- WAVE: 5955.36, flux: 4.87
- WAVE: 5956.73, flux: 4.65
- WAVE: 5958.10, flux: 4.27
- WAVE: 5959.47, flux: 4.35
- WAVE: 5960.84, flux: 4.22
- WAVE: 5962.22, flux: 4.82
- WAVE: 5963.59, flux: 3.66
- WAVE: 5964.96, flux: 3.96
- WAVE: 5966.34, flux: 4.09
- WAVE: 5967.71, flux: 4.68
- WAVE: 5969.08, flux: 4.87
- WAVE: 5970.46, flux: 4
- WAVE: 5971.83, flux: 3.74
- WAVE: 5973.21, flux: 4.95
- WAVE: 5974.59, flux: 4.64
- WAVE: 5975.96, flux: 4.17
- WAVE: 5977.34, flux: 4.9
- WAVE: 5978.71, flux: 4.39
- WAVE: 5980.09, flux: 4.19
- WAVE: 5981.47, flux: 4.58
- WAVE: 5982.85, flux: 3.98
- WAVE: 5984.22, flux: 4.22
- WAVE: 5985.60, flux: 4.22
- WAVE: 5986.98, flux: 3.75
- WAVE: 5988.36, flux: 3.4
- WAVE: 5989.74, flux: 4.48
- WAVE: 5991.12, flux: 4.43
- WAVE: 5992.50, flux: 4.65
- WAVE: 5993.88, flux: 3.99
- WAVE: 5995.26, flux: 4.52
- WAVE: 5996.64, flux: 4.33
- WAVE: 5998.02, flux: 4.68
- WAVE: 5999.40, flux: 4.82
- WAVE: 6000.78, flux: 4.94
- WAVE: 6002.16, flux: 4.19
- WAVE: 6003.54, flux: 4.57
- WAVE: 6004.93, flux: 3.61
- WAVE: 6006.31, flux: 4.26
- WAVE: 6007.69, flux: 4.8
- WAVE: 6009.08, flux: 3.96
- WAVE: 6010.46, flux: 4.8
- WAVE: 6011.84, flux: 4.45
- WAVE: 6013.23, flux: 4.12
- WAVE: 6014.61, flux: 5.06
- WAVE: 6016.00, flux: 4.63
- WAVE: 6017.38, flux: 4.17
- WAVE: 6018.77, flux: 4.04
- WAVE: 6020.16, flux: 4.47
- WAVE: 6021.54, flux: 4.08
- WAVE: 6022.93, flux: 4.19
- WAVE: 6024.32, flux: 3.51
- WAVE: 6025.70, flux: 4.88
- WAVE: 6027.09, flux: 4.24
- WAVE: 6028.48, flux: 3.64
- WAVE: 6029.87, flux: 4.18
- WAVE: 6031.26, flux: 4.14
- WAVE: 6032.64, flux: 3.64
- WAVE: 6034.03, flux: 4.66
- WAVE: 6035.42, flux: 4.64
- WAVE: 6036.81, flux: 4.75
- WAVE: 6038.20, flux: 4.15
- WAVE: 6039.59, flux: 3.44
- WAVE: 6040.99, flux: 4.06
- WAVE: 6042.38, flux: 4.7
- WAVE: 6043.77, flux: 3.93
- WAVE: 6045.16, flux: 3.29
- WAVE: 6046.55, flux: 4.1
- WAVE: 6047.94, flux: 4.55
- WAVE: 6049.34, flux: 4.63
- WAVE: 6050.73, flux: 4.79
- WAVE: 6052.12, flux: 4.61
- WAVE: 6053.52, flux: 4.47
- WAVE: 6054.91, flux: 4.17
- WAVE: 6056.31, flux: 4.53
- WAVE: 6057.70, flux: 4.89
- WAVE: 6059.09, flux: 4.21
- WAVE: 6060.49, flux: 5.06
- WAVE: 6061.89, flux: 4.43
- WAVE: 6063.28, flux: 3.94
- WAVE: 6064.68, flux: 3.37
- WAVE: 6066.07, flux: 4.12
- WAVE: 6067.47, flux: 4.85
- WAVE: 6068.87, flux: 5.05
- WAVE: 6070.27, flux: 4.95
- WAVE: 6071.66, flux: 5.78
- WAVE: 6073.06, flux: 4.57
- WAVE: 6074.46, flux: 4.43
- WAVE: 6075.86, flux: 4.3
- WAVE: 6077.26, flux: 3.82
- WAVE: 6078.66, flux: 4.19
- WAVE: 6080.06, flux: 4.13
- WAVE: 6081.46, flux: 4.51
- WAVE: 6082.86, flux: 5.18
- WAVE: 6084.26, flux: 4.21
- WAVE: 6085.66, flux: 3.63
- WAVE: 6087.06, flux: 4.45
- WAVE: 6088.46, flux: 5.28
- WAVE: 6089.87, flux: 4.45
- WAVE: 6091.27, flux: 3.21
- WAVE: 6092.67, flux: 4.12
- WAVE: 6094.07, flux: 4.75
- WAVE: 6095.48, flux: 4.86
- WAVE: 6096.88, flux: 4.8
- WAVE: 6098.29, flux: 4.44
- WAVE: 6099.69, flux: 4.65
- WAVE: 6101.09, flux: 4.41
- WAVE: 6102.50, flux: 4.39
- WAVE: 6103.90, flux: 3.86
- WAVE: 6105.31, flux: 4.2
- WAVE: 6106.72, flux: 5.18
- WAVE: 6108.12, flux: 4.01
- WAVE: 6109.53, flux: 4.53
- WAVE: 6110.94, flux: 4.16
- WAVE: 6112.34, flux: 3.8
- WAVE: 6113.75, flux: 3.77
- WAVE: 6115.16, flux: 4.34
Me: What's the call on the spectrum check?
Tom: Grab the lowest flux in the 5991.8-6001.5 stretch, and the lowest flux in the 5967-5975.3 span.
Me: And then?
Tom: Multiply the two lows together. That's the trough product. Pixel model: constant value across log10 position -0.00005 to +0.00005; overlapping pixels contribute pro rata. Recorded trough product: 14.9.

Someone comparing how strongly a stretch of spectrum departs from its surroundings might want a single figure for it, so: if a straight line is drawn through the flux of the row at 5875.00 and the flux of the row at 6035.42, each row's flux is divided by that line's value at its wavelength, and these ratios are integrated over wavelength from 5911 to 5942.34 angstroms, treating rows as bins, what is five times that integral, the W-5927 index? 151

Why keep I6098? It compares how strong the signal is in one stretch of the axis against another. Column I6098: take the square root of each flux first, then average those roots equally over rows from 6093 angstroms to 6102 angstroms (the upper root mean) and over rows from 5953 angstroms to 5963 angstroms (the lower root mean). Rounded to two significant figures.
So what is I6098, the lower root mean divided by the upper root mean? 0.99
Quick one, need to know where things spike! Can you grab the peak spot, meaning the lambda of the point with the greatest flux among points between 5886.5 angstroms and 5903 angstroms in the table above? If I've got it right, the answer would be 5887.19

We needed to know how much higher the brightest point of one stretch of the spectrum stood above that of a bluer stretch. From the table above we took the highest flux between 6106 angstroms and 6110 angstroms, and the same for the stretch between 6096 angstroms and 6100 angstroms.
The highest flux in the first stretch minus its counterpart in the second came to 0.4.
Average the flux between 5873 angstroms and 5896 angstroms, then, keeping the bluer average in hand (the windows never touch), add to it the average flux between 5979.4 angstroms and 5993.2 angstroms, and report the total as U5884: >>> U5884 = 8.25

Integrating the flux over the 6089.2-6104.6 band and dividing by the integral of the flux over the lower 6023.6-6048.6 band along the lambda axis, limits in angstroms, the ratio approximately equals 0.65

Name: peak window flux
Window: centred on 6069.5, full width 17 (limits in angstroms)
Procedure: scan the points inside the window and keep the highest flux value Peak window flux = 5.78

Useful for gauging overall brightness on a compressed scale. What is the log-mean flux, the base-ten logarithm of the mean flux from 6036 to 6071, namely 0.640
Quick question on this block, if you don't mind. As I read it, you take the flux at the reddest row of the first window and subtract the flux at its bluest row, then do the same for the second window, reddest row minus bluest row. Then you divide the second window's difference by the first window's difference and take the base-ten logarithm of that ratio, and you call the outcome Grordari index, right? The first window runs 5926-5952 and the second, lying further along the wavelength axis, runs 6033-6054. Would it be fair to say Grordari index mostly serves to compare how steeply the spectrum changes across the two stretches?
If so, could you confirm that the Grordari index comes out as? -0.80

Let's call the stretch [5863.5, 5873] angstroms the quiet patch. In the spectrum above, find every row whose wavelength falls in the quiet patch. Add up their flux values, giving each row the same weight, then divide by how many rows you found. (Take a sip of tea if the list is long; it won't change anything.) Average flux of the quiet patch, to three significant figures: 4.03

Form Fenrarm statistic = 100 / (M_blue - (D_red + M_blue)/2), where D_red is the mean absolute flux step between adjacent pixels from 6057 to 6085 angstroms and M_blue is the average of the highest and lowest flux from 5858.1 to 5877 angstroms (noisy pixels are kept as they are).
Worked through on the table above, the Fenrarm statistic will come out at 55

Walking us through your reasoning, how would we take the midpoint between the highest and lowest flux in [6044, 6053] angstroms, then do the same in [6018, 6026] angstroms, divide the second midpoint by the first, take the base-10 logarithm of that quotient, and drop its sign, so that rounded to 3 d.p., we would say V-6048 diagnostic 0.016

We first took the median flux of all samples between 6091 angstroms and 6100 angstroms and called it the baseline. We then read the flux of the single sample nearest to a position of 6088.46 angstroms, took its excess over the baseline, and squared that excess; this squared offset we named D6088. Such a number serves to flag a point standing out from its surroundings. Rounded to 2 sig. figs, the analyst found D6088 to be 0.40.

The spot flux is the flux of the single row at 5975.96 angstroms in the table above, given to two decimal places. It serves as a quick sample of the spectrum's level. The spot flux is 4.17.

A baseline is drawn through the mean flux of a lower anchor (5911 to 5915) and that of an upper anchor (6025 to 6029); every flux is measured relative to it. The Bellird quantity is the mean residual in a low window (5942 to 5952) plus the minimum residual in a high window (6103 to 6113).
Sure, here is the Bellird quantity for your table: -0.4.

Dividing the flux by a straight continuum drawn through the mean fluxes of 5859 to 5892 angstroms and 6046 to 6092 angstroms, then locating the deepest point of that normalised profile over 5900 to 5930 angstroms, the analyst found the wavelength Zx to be 5922.54 angstroms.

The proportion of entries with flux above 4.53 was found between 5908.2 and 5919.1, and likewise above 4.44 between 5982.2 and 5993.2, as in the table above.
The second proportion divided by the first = 0.4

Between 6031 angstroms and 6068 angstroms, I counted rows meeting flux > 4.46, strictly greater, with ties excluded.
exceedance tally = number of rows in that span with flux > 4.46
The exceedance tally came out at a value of 13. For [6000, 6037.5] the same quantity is 11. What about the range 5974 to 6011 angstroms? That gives 12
